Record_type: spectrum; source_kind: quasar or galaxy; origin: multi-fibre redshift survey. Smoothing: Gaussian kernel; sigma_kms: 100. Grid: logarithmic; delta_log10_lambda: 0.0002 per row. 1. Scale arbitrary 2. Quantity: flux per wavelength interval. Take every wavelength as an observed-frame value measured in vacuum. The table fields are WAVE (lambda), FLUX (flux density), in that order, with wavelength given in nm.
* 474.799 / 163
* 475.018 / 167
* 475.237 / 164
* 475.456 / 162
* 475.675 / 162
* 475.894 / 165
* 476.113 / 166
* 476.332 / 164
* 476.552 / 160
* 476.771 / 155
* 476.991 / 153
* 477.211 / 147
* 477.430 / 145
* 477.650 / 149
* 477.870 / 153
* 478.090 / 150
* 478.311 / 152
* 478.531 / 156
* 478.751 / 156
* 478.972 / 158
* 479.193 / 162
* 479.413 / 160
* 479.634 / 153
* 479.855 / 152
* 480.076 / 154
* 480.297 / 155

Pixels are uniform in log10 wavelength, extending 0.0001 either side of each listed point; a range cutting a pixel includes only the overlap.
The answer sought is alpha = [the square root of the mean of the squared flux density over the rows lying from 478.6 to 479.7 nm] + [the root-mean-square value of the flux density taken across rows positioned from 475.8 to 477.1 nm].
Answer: 318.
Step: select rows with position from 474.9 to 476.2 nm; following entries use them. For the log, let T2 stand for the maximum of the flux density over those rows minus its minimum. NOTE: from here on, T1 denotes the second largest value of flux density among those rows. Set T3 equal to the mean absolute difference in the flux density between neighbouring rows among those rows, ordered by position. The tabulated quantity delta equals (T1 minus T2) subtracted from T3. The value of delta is -159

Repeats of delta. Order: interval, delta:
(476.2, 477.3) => -139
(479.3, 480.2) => -143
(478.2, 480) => -147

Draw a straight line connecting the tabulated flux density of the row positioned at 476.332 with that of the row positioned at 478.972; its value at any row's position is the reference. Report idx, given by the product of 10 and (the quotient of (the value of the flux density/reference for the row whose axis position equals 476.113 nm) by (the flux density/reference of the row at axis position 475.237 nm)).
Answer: 10.24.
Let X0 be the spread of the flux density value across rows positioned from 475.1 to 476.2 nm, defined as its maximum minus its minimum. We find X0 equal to 4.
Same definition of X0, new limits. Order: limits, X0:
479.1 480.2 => 10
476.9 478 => 8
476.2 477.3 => 17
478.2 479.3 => 10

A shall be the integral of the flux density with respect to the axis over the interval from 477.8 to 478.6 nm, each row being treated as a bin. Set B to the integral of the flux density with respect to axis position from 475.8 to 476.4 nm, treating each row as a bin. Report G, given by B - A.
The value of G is -23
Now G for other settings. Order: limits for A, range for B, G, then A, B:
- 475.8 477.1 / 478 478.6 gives -117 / 209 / 91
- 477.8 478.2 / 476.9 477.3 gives -1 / 61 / 60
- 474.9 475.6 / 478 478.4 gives -55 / 115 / 60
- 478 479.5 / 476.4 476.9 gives -156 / 234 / 79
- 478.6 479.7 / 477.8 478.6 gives -52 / 174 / 122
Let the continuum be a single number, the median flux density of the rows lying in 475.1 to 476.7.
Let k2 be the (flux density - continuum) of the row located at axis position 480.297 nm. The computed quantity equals -9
